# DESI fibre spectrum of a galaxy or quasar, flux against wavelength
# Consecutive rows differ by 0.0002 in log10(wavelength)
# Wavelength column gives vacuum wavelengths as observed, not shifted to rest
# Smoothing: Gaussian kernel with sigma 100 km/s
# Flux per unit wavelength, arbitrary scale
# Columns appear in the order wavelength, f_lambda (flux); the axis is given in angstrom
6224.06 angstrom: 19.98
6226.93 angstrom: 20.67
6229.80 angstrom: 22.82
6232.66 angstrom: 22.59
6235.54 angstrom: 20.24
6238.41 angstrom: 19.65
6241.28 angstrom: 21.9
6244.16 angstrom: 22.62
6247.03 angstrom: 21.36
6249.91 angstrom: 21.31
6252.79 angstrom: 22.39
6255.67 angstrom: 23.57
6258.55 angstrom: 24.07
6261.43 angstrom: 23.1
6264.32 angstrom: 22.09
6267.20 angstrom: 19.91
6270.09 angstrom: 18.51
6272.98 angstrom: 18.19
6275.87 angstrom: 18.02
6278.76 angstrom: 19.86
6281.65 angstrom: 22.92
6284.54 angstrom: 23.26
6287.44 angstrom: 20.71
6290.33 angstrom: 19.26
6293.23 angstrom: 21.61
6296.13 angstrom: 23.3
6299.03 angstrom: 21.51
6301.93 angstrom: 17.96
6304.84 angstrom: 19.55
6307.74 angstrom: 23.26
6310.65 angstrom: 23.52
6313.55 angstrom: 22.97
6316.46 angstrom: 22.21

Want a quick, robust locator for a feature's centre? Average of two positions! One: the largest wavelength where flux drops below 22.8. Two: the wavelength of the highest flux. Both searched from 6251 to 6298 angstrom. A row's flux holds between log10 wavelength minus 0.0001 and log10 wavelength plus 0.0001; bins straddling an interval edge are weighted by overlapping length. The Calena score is 6275.9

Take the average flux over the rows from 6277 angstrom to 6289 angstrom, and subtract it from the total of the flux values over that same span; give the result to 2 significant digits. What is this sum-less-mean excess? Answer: 65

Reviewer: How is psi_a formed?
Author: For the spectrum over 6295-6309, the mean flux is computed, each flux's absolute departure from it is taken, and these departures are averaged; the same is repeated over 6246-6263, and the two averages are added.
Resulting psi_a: 2.8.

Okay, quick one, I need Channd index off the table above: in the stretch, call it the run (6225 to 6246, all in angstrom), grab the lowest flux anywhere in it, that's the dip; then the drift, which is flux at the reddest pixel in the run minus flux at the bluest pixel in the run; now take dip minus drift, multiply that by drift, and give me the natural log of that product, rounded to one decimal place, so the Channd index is 3.5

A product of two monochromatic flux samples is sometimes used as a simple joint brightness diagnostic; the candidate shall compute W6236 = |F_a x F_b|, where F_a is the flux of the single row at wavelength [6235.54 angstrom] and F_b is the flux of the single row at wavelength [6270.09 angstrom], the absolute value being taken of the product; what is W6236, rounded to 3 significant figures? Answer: 375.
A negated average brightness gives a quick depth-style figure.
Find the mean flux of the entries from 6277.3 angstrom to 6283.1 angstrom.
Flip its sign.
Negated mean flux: -21.4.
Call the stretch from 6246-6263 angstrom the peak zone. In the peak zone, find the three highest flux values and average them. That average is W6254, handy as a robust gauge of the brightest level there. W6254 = 23.6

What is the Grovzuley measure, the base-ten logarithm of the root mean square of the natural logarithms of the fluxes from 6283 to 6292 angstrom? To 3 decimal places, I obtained 0.484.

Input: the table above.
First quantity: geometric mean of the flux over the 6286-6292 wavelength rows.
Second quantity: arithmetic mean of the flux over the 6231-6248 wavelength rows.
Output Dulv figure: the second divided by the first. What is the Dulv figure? 1.07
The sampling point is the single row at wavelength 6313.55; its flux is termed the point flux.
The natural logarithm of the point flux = 3.13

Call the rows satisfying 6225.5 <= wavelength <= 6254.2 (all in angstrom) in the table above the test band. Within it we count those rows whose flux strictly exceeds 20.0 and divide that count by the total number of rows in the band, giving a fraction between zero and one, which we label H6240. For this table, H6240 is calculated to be 0.90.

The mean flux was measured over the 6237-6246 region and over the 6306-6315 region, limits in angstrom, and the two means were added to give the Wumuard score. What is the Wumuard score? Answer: 44.6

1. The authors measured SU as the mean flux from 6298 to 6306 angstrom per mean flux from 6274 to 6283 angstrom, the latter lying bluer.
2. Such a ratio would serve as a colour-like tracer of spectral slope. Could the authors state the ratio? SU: 0.97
